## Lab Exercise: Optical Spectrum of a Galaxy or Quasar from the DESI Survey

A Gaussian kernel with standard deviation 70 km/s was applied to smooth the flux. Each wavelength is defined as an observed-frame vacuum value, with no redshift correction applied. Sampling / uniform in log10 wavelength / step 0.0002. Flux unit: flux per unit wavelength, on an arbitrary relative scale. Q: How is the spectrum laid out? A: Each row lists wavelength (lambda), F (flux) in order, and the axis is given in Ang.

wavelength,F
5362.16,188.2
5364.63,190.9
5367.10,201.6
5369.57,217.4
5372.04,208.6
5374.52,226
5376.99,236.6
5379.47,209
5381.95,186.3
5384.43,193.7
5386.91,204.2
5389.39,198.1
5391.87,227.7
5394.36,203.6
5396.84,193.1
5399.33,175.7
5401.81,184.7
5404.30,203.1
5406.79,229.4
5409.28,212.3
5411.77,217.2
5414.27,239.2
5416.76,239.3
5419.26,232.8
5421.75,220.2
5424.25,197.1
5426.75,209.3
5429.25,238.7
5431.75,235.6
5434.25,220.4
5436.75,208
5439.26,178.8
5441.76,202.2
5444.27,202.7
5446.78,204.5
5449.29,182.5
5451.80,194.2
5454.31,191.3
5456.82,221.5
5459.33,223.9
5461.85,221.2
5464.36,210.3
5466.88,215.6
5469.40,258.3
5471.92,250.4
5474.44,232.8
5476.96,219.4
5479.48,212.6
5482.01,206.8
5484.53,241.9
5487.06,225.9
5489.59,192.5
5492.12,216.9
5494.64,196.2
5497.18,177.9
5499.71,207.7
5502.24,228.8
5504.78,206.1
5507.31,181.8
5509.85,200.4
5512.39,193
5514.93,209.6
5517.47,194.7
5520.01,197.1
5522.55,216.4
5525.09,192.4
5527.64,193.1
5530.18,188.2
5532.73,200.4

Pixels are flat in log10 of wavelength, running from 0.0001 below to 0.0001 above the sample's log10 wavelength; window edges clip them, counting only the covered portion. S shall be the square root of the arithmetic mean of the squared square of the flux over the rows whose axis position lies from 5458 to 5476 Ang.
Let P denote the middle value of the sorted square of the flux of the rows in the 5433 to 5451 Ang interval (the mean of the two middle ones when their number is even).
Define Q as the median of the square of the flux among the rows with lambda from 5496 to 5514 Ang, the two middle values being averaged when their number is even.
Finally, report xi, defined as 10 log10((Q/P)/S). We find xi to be -47.4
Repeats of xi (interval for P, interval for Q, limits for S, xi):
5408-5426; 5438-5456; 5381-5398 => -47.2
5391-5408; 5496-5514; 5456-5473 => -47.4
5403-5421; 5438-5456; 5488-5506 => -47.7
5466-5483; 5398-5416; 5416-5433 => -47.4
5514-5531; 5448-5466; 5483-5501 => -45.8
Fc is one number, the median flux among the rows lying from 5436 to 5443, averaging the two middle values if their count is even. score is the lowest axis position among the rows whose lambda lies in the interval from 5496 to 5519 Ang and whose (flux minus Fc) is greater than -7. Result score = 5499.71 Ang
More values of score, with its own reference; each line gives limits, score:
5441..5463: 5441.76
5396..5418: 5404.30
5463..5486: 5464.36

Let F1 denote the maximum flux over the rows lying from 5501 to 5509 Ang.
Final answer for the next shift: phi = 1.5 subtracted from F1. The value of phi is 227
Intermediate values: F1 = 228.8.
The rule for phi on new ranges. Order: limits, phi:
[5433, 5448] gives 219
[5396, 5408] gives 228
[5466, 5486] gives 257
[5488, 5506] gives 227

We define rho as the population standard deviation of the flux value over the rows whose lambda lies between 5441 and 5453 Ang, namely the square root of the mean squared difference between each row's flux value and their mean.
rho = 8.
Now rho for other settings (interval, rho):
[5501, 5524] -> 13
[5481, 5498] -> 20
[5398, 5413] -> 19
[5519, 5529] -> 10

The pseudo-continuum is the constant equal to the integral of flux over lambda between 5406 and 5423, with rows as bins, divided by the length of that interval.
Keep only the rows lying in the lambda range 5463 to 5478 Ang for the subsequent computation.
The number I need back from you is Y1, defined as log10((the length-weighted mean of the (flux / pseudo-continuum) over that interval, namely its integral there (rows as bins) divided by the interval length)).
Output 0.008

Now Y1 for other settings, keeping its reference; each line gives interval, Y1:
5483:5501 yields -0.037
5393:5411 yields -0.053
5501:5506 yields -0.019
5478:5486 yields -0.013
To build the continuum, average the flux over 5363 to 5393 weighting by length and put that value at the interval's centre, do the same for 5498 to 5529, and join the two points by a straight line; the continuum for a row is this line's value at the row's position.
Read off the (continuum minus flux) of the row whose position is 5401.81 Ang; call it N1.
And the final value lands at 22.2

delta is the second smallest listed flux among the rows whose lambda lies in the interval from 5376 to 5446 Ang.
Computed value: 178.8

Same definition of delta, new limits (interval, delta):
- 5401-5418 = 203.1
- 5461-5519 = 181.8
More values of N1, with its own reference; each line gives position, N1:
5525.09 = 8.5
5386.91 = 3.4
